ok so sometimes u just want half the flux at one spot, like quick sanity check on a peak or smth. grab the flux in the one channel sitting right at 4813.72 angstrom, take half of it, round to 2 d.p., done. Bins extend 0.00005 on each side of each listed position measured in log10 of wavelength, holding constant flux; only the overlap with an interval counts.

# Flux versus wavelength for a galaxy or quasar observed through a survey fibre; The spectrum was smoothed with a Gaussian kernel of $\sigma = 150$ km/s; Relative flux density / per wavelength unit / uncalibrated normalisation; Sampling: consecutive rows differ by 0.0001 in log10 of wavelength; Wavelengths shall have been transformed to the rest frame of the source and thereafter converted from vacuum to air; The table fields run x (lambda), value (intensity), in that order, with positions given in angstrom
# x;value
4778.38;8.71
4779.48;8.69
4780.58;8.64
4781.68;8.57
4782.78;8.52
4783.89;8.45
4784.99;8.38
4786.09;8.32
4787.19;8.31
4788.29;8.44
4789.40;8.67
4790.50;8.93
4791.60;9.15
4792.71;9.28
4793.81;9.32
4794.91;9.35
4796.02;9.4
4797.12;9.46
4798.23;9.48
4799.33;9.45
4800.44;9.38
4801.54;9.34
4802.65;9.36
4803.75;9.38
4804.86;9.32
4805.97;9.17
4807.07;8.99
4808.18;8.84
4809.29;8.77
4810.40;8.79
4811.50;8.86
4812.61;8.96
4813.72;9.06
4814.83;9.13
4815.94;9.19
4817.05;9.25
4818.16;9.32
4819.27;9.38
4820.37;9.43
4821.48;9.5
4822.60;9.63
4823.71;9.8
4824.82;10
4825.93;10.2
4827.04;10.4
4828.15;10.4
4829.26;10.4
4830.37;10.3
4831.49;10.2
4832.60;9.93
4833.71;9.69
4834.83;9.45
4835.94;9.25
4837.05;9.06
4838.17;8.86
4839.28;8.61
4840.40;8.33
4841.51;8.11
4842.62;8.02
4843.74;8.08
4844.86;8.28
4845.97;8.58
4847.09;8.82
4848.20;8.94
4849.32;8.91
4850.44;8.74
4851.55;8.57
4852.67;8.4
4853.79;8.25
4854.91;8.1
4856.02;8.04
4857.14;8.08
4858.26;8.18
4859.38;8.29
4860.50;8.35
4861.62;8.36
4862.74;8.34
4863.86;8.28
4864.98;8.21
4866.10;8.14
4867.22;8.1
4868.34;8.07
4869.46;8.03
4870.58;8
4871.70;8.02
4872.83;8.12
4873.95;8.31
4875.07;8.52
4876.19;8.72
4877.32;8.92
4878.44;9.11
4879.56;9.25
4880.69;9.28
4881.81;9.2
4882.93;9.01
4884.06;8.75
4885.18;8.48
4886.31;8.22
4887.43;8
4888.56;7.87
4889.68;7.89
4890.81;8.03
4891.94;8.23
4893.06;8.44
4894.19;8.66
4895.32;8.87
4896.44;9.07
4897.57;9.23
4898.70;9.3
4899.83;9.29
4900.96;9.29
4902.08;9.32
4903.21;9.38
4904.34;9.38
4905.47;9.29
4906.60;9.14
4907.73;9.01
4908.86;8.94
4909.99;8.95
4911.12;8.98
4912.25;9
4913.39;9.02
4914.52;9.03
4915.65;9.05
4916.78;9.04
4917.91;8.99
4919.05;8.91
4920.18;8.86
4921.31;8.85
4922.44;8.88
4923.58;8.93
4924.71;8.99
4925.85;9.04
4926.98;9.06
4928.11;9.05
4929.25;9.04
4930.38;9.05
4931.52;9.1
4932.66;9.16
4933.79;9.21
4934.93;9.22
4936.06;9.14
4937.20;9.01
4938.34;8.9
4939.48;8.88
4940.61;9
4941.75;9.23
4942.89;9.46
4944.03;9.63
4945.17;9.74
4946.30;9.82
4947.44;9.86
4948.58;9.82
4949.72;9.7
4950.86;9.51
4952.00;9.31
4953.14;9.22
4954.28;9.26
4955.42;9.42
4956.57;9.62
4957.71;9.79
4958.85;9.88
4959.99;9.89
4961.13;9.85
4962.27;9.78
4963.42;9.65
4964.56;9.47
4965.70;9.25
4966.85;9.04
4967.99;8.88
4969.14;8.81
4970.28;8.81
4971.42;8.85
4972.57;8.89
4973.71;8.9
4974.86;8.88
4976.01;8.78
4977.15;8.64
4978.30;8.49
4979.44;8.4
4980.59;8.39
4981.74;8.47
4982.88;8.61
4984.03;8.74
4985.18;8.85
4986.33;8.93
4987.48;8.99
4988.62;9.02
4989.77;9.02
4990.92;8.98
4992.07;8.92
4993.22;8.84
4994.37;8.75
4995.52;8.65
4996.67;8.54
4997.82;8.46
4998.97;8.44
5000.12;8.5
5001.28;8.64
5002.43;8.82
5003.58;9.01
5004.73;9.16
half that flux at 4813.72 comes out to 4.53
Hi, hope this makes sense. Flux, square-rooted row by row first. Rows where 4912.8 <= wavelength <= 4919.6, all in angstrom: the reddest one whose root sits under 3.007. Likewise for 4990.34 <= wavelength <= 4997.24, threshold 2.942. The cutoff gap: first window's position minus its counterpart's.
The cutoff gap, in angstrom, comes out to -77.6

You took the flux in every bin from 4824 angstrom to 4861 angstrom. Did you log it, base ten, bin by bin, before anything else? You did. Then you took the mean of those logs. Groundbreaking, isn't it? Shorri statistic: 0.951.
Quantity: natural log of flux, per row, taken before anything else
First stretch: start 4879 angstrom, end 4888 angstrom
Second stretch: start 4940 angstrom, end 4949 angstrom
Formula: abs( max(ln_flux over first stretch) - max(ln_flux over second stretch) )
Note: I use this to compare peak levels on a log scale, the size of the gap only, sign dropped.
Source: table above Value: 0.061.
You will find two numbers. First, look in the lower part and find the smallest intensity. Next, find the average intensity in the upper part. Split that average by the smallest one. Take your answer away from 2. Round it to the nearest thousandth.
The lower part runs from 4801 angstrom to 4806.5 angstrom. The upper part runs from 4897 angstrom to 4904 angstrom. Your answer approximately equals 0.986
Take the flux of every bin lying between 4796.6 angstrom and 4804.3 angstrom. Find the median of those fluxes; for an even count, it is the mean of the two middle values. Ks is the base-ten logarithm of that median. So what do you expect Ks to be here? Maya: 0.97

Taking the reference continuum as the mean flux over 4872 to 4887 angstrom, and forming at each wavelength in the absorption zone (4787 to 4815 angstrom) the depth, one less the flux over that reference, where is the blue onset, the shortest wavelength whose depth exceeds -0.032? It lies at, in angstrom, 4787.19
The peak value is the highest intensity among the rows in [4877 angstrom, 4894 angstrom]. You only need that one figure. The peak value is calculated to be 9.28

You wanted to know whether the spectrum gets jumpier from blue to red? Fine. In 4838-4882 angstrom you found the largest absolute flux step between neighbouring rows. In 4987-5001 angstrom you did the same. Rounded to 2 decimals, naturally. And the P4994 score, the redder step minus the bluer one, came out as -0.19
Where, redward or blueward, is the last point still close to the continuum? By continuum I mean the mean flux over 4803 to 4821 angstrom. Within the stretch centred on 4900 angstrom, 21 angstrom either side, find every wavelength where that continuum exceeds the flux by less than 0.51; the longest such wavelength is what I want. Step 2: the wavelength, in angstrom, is 4920.18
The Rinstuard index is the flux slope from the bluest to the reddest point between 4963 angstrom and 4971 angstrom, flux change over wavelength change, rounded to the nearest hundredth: -0.12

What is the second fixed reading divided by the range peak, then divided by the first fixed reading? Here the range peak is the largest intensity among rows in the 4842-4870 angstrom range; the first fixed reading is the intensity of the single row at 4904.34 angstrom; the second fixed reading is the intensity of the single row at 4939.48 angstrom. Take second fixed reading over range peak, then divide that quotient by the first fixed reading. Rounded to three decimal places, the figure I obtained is 0.106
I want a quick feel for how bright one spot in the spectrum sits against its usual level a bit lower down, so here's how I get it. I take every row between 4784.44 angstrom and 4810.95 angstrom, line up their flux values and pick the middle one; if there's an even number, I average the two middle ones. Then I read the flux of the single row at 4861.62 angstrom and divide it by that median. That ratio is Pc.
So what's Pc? 0.91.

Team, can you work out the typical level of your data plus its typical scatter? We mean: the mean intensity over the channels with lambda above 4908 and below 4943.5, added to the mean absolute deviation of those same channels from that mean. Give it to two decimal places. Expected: 9.12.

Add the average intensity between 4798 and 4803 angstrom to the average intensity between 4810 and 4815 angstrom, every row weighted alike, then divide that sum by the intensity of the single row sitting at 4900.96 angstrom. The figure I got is 1.98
